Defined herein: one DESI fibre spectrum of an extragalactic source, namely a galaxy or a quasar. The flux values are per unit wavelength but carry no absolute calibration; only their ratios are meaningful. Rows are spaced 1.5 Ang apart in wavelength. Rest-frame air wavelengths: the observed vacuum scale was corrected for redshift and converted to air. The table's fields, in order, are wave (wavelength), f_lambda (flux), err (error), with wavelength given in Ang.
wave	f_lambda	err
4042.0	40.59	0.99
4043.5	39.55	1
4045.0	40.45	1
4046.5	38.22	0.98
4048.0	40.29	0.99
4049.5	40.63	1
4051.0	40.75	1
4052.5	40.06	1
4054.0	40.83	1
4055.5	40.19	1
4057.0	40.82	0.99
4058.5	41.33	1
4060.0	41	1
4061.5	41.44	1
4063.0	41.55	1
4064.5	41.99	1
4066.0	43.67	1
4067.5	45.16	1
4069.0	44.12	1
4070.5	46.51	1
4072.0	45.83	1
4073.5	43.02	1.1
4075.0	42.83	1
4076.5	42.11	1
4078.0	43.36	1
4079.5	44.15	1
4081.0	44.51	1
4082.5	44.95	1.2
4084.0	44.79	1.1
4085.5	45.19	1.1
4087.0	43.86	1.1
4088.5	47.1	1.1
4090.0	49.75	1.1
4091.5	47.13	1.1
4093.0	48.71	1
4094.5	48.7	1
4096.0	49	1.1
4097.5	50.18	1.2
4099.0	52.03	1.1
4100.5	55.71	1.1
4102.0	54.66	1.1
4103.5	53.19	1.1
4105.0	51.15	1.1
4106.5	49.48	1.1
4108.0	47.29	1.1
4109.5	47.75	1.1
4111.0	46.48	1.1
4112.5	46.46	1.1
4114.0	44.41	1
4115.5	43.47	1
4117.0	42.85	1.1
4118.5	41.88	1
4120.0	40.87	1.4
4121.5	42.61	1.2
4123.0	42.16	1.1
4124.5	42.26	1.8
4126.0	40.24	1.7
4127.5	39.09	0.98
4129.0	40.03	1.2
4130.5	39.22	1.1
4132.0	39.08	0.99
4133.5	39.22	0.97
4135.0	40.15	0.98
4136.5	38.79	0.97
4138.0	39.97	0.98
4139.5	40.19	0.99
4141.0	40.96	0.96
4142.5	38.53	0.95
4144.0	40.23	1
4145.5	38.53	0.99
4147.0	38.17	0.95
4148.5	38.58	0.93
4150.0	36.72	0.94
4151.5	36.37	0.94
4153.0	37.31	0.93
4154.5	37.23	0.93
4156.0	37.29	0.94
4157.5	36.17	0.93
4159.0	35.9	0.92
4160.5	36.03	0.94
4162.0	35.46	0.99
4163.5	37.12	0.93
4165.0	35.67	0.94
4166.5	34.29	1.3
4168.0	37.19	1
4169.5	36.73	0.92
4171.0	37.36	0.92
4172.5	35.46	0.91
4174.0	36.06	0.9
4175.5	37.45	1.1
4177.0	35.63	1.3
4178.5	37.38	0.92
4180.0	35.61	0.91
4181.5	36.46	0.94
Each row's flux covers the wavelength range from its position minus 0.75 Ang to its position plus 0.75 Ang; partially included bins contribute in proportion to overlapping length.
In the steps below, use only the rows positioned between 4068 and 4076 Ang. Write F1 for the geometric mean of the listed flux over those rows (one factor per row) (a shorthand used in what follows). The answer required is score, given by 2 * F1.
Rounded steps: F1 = 44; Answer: 89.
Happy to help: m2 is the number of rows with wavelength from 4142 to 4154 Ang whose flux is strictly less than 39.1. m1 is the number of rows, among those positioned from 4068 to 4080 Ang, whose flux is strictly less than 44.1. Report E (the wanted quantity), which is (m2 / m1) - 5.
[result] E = -3.25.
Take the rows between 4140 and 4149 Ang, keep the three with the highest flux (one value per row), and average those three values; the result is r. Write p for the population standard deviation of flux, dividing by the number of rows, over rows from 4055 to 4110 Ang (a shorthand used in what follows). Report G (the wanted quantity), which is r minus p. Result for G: 36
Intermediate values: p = 4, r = 40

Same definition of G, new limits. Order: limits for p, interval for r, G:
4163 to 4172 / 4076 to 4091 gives 46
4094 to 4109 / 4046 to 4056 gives 38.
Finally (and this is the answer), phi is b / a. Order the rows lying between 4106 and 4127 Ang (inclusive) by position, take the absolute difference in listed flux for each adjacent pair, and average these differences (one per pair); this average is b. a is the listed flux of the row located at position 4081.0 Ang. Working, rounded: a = 44.51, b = 1.06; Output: 0.024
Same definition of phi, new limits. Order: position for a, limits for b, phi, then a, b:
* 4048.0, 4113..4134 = 0.021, 40.29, 0.85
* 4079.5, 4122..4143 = 0.021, 44.15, 0.94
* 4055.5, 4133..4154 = 0.027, 40.19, 1.09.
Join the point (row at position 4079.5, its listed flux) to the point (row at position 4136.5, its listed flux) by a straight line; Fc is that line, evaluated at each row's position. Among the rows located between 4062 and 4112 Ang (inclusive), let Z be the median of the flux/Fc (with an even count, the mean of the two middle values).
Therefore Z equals 1.04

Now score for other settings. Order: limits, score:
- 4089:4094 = 97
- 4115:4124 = 85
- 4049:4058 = 81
